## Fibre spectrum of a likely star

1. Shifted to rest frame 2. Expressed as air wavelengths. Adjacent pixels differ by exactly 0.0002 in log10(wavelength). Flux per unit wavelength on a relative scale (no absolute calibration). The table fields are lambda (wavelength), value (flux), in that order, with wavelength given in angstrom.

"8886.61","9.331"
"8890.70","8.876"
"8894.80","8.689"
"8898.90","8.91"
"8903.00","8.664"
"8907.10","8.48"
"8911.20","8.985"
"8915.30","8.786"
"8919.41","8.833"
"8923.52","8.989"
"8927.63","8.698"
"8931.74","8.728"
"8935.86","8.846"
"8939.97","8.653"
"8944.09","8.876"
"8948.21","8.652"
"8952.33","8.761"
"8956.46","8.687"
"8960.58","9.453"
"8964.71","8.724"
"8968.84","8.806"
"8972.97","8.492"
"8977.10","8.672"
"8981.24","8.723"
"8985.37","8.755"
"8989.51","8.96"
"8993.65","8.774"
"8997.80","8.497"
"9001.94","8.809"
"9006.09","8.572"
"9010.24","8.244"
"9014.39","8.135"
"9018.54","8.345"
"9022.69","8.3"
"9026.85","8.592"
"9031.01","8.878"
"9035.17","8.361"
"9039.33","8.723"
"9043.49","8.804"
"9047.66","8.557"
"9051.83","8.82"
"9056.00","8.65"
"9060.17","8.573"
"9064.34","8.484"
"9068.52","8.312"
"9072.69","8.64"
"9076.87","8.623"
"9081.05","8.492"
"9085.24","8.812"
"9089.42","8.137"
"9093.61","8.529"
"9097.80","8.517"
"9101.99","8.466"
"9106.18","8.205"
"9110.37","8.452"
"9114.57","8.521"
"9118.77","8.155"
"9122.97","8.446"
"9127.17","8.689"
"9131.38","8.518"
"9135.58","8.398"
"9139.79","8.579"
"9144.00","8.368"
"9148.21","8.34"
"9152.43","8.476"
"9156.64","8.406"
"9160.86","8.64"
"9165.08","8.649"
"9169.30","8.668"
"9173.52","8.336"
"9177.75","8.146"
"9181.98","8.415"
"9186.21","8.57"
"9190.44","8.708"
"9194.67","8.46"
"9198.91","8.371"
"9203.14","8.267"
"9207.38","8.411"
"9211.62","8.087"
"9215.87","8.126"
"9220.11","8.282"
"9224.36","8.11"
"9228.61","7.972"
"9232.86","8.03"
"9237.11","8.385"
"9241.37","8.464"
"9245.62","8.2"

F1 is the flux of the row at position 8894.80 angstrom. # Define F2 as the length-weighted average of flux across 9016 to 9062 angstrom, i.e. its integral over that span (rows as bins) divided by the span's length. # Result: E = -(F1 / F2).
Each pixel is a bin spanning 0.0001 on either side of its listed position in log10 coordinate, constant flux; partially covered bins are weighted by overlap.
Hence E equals -1.01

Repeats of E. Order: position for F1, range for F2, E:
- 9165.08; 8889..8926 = -0.98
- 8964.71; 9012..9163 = -1.03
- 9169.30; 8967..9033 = -1.01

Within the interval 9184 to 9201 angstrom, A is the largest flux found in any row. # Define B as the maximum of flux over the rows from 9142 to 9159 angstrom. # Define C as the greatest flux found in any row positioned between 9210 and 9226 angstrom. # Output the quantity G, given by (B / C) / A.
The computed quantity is 0.118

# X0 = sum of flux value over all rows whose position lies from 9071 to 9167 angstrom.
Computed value 195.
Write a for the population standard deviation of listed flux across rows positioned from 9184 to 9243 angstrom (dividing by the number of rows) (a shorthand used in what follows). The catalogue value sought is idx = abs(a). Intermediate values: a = 0.209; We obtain 0.209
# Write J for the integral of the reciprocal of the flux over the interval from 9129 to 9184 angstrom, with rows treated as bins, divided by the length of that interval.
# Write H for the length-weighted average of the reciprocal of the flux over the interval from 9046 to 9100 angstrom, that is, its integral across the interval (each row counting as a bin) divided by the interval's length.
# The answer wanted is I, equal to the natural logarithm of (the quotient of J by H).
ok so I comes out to 0.011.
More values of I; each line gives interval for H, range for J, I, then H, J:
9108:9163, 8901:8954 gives -0.035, 0.118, 0.1141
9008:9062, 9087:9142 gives 0.012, 0.117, 0.1186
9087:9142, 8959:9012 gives -0.034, 0.119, 0.1147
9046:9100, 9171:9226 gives 0.026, 0.117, 0.1200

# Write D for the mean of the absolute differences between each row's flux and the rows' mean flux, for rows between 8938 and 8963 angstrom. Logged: 0.212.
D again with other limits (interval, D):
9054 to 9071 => 0.107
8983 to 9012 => 0.189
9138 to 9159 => 0.075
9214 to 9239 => 0.122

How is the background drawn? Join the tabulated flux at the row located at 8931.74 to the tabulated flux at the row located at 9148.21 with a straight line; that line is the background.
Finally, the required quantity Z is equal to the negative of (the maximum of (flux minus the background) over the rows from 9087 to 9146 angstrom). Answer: -0.31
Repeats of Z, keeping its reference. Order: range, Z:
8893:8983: -0.78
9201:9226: -0.18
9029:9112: -0.36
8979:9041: -0.34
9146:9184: -0.37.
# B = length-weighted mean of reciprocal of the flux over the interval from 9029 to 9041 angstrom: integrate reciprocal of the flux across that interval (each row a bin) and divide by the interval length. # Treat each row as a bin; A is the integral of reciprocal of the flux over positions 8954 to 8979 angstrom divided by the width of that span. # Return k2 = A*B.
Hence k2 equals 0.0132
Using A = 0.1137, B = 0.1157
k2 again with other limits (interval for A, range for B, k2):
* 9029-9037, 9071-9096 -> 0.0136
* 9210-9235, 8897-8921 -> 0.0141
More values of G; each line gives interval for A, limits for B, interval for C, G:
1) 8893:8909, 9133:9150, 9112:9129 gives 0.111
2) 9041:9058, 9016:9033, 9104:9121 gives 0.118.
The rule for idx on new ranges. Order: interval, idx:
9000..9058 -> 0.233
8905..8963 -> 0.220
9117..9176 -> 0.150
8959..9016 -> 0.304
